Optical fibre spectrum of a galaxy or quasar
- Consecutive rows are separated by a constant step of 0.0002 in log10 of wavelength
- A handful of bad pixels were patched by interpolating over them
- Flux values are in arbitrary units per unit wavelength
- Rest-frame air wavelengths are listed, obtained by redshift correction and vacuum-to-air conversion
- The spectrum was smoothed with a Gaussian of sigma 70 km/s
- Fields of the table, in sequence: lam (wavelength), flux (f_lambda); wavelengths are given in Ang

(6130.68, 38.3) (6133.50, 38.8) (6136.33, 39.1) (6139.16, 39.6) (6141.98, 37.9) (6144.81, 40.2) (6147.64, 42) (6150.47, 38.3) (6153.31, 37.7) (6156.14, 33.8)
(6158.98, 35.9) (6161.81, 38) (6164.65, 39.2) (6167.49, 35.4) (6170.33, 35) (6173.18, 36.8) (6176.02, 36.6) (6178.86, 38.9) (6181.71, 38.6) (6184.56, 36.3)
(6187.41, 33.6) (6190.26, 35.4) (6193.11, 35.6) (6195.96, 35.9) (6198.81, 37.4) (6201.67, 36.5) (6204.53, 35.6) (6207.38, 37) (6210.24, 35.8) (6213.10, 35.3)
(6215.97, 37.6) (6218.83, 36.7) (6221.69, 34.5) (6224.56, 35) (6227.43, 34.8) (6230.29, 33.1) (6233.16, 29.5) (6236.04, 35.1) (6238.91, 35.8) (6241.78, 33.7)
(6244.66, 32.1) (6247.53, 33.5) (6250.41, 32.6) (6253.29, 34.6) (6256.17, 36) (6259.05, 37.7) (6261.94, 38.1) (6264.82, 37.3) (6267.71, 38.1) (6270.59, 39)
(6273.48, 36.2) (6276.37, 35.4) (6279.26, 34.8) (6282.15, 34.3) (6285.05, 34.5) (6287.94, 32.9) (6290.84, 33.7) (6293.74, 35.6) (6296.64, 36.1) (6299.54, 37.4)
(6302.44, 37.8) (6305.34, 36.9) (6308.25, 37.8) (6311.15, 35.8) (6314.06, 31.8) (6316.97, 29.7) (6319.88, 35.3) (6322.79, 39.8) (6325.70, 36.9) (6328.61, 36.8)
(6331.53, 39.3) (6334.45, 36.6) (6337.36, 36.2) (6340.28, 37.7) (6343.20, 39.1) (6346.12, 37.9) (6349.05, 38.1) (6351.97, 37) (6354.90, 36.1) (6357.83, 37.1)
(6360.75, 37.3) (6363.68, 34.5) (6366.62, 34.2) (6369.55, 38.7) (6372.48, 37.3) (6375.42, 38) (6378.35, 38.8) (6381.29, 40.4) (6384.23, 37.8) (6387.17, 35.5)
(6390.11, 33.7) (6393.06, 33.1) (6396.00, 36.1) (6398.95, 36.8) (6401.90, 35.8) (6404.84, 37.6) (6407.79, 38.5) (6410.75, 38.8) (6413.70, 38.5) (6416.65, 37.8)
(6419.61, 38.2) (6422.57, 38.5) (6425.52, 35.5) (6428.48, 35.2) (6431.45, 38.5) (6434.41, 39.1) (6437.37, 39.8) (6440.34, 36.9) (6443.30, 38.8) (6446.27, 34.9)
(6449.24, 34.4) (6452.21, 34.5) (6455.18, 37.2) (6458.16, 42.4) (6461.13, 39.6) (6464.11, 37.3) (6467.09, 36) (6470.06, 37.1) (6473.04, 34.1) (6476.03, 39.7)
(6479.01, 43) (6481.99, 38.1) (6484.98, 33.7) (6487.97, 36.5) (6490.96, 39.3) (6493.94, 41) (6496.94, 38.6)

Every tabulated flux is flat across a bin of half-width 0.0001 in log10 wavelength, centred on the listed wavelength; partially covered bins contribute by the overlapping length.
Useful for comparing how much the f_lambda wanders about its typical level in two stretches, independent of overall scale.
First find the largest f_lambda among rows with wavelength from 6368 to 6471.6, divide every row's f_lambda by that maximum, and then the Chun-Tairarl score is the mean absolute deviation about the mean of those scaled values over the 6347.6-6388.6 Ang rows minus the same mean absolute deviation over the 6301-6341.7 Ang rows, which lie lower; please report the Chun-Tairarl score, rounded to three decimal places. -0.013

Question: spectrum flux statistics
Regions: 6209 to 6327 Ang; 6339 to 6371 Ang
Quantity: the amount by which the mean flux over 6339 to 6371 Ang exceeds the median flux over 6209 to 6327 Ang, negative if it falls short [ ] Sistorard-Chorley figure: 1.7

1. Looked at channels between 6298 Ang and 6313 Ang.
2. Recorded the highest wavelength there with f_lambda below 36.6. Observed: 6311.15 Ang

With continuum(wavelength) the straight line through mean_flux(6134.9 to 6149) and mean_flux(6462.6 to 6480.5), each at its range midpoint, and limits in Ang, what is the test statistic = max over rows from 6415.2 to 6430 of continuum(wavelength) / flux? 1.08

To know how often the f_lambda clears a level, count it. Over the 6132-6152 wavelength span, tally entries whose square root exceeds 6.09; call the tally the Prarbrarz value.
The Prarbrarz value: 7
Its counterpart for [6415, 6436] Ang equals 5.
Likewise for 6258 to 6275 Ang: 5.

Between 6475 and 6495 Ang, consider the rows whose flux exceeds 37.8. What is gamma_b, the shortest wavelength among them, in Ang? 6476.03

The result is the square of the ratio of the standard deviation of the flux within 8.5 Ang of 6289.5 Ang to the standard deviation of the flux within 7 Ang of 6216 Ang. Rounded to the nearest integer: 1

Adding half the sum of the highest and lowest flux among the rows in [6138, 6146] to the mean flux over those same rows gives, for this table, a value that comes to 78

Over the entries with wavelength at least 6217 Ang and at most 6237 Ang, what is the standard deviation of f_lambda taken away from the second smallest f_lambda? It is 31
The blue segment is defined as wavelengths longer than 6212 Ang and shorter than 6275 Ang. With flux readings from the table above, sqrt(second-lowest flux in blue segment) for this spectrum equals 5.67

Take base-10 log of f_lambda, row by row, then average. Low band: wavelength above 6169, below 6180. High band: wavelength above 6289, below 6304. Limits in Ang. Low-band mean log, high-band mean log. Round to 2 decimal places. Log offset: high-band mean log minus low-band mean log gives -0.01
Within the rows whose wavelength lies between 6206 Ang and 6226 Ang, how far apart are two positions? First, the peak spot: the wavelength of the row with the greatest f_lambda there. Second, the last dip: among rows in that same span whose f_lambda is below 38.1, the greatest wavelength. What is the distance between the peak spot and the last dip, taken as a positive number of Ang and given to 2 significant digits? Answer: 8.6 Ang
